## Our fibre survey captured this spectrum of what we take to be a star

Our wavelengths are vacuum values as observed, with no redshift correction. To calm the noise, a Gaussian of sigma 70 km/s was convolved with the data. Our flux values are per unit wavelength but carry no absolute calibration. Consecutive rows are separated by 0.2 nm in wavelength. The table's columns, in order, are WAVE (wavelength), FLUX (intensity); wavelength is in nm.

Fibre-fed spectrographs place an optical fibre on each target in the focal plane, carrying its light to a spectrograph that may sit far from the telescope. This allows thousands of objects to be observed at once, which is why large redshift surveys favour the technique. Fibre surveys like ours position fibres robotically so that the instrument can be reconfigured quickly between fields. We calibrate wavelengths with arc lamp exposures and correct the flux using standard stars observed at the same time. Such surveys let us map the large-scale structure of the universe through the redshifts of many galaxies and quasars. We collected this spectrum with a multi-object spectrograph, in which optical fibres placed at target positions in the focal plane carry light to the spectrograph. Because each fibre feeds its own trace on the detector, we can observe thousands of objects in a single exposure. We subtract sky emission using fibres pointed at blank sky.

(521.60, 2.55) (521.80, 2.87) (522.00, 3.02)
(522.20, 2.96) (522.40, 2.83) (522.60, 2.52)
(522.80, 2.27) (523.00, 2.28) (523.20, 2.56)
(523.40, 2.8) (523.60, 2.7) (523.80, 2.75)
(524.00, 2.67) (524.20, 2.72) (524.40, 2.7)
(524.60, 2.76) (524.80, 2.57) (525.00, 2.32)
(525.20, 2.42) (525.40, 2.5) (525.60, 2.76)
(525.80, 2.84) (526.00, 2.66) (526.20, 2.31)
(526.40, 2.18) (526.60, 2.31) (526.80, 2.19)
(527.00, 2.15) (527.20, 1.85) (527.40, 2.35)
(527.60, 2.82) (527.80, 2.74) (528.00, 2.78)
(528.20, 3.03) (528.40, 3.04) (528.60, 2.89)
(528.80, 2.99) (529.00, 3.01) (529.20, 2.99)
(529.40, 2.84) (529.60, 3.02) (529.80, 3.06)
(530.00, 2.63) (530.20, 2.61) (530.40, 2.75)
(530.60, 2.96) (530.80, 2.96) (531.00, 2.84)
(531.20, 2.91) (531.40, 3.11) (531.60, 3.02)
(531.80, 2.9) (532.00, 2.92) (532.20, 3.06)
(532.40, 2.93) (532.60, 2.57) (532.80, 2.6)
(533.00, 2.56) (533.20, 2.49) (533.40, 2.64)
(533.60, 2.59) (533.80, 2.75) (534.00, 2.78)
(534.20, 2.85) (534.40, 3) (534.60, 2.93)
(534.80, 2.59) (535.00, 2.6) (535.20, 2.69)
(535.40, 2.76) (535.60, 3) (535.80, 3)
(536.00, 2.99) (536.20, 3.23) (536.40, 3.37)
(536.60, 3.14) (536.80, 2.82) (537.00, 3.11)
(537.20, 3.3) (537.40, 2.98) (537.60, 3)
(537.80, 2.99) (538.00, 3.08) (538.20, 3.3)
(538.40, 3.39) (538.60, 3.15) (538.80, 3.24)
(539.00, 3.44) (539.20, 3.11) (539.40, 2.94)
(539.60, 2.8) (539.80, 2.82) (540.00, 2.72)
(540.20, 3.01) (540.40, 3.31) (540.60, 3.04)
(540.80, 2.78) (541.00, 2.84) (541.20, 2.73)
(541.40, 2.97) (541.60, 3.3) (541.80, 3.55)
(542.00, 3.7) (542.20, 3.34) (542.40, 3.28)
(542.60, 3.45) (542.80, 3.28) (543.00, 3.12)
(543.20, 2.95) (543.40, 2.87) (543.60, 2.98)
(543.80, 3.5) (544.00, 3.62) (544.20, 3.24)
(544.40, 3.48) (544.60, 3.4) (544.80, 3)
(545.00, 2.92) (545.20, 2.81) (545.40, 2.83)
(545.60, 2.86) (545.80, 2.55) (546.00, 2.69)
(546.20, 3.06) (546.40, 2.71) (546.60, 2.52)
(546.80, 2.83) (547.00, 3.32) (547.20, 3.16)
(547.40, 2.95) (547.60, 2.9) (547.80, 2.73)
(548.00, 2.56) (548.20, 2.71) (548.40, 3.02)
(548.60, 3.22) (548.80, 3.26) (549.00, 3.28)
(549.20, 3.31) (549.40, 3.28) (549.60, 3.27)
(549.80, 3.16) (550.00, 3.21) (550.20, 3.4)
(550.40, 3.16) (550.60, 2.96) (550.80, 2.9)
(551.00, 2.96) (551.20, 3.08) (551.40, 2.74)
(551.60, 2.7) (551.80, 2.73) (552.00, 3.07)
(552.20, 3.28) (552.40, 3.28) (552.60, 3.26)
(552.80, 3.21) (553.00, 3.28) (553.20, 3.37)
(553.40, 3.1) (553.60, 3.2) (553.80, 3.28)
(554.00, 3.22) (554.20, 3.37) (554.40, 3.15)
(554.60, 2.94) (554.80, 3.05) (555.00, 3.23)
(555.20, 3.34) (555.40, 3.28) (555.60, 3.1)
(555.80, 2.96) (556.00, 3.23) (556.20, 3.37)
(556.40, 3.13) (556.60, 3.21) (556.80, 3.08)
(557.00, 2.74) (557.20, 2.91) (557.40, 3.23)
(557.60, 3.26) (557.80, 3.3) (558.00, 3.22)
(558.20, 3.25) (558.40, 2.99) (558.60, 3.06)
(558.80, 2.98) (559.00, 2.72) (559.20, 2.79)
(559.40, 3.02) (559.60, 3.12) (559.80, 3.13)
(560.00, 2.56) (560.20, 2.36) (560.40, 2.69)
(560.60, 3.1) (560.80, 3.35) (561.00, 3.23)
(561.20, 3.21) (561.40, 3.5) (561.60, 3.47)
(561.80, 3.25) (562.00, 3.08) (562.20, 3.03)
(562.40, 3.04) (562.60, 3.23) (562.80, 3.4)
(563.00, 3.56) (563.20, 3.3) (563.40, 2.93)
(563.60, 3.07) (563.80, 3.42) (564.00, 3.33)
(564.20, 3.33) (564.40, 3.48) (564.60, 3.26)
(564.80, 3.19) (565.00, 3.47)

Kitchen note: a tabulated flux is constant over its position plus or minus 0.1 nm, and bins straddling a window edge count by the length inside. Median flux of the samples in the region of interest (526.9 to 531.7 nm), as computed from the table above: 2.90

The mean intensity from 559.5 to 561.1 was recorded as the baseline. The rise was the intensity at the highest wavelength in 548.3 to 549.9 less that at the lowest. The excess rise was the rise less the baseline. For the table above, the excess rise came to -2.8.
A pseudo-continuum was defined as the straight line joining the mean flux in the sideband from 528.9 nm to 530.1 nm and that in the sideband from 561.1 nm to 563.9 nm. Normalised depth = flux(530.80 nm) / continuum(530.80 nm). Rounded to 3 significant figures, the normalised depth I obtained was 1.01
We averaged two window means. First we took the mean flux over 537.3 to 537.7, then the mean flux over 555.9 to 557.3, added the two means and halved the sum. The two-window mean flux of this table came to 3.04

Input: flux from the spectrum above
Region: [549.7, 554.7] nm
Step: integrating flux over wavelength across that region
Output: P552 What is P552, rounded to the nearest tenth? 15.6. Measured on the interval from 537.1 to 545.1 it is 25.2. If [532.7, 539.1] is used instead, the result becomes 18.9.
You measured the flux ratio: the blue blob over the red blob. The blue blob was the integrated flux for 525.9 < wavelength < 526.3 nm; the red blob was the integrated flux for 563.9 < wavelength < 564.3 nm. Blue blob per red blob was 0.75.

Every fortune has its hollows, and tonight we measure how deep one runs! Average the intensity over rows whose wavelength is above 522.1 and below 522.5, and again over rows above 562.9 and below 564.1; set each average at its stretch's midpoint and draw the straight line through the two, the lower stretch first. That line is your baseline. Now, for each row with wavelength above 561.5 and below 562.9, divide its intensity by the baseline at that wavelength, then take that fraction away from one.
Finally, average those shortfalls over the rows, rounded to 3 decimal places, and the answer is 0.013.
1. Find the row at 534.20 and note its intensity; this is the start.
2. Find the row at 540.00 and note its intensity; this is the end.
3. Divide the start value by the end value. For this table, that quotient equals 1.05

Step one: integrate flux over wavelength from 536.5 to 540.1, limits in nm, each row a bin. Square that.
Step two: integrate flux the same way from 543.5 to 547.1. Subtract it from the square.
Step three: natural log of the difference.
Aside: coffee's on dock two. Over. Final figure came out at 4.7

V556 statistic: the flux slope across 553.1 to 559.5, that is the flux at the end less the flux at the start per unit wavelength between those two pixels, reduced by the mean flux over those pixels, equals -3.18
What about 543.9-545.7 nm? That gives -3.60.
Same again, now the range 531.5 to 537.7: -2.88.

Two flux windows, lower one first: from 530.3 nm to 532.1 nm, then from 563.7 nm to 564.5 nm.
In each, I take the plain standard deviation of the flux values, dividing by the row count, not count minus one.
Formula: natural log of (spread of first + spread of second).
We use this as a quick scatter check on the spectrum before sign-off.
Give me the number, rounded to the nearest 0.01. -1.83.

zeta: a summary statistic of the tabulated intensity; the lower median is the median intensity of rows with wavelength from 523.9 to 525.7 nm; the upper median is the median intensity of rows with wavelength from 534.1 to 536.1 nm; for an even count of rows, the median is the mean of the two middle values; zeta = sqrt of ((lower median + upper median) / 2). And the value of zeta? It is 1.67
